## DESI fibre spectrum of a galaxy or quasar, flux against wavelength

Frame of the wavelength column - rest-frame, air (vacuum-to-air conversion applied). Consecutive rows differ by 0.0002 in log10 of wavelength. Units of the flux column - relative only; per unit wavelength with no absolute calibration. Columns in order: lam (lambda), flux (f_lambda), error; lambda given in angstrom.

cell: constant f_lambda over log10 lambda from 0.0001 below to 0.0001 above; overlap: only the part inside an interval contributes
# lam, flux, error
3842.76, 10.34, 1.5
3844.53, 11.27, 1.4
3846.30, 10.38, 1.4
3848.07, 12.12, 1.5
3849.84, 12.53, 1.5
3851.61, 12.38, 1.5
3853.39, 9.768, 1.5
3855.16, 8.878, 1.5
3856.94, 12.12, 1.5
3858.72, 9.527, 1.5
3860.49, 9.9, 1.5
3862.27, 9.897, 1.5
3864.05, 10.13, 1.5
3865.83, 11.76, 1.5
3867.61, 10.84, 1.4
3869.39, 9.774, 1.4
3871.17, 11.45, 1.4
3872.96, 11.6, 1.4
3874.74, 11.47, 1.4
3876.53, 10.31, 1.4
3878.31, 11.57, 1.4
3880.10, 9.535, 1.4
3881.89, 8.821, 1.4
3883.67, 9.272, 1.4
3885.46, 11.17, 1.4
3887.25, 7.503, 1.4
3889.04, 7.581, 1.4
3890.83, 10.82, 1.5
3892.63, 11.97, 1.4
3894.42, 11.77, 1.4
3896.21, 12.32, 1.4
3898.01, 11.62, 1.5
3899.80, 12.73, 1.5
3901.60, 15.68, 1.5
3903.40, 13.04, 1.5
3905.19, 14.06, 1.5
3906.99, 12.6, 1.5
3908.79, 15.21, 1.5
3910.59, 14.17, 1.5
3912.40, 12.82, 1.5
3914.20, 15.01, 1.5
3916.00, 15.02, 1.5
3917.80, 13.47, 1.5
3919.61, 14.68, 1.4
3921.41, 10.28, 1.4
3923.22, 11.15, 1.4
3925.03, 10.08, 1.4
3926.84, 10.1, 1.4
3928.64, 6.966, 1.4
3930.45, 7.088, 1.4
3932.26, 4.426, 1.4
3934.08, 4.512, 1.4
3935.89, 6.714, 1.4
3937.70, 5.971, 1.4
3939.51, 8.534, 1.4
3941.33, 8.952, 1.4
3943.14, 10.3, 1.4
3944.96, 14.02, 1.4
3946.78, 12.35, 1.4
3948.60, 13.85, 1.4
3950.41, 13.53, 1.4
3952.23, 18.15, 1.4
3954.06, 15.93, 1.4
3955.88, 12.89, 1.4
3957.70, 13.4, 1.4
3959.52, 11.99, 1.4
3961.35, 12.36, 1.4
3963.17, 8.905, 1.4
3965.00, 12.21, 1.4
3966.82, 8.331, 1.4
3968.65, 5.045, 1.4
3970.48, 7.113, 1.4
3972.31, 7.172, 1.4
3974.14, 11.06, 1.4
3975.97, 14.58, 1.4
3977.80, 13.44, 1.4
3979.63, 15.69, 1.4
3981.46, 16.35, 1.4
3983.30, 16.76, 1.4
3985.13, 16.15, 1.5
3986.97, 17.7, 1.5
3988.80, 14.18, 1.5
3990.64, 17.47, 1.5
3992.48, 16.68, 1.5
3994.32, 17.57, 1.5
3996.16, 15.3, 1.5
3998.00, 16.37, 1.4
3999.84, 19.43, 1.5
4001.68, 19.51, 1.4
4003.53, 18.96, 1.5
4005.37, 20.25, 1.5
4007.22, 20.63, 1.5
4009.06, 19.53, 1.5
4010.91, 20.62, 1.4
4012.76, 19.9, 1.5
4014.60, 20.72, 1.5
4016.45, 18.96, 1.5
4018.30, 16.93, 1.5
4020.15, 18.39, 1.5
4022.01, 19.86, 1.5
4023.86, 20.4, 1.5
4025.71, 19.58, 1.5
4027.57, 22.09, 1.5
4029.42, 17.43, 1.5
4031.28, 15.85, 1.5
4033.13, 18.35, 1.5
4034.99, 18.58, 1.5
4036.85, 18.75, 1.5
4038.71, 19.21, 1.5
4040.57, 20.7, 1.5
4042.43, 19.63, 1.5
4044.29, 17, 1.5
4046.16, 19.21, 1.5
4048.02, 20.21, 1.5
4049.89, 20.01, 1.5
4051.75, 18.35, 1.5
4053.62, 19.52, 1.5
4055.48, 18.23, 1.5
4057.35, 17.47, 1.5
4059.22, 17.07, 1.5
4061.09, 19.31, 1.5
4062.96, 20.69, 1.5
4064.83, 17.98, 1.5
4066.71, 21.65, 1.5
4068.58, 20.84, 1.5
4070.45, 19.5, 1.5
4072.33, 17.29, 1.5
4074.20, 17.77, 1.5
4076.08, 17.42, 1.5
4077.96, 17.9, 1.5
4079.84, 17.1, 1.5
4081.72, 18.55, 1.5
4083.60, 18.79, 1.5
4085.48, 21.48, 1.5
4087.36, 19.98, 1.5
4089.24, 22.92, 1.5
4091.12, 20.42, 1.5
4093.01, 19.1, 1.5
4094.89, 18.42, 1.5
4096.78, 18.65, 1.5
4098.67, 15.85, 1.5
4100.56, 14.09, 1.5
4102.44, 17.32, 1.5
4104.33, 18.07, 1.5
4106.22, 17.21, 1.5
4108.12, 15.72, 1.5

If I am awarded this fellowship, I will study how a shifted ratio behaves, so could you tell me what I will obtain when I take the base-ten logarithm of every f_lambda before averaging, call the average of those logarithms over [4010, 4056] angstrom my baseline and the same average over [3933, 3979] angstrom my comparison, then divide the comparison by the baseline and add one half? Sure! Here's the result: 1.29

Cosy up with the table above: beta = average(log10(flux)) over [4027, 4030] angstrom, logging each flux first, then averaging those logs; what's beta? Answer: 1.29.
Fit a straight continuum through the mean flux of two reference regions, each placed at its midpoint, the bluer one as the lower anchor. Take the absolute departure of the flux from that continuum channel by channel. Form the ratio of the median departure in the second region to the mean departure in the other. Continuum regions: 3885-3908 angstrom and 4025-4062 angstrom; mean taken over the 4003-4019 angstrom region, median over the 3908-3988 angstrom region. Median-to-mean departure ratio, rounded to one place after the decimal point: 1.0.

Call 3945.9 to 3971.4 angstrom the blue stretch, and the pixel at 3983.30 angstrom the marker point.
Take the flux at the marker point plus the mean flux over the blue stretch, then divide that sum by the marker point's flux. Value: 1.71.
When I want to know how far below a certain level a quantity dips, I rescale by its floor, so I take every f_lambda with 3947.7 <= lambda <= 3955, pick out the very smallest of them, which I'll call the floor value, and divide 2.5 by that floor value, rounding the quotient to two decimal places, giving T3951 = 0.18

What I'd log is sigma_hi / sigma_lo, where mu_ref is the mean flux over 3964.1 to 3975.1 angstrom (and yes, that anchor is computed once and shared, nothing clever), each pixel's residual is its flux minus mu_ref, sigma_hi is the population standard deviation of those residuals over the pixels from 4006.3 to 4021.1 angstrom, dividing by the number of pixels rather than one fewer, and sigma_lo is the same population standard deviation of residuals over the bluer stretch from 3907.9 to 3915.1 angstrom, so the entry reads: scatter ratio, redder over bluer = 1.3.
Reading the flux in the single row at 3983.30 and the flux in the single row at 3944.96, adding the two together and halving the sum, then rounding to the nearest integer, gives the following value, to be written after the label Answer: 15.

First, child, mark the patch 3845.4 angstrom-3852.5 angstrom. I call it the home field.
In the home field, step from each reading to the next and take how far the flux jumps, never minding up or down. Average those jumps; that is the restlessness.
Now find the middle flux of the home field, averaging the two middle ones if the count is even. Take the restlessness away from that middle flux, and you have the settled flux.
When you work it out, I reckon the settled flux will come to 11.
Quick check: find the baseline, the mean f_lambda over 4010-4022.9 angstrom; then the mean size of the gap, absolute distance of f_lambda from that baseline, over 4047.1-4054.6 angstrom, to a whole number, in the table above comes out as 1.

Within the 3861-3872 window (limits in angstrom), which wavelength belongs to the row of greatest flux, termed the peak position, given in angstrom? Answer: 3865.83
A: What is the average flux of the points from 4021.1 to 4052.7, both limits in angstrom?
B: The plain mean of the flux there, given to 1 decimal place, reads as 19.1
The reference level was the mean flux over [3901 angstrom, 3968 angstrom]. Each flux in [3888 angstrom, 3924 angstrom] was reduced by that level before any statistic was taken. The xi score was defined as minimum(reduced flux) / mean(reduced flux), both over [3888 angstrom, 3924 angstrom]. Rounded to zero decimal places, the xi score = -3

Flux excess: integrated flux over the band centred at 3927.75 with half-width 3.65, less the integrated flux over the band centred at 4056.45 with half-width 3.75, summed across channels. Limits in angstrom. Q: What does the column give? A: -73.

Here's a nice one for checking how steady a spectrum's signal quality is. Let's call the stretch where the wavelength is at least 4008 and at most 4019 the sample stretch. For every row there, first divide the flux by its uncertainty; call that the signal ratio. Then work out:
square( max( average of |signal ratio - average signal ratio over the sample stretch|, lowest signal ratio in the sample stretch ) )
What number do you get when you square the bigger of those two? 127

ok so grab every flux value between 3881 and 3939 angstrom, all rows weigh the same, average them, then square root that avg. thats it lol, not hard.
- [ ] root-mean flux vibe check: 3.30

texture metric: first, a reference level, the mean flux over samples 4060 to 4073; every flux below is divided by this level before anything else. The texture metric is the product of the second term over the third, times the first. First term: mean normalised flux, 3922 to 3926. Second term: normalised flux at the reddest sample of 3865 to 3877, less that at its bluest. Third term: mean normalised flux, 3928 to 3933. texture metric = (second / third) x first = -0.13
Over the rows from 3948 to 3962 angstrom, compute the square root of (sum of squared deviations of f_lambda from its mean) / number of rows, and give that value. 1.9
